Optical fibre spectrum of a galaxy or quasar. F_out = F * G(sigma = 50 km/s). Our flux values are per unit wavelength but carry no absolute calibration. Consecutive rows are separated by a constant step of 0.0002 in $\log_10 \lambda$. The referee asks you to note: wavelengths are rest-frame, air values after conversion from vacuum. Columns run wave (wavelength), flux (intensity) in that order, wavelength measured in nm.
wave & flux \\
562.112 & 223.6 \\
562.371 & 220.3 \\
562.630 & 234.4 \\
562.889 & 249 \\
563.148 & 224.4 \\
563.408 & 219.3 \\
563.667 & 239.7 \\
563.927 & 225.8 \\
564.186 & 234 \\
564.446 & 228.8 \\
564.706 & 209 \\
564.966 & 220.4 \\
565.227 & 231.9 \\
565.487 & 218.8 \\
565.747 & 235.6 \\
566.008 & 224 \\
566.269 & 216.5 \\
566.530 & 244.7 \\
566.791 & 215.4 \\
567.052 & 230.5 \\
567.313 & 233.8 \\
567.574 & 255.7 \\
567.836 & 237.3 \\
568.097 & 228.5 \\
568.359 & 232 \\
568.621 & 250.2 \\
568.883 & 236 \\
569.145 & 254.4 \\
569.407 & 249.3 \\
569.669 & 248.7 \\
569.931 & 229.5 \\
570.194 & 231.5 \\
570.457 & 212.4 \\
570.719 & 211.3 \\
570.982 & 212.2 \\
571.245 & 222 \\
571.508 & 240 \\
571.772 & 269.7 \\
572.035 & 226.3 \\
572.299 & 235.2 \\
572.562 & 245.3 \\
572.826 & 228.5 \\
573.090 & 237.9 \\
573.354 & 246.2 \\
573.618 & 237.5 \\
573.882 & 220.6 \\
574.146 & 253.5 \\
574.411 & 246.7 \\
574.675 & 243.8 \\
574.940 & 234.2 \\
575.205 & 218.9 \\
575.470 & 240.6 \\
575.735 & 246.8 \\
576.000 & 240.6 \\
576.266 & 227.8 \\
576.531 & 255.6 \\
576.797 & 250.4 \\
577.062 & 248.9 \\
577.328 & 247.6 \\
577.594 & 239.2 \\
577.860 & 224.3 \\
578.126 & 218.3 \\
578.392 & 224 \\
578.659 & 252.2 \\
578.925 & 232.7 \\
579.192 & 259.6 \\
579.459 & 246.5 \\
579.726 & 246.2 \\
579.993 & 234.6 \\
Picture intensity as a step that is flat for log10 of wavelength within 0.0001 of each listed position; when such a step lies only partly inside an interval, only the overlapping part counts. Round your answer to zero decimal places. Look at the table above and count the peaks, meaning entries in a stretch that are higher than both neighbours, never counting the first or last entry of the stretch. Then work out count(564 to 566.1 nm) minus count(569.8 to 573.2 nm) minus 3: -4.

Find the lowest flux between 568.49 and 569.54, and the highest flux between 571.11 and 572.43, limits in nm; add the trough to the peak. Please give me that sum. 506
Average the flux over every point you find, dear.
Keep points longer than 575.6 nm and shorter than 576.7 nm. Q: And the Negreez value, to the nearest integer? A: 243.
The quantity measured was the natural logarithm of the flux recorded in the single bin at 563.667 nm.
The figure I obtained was 5.48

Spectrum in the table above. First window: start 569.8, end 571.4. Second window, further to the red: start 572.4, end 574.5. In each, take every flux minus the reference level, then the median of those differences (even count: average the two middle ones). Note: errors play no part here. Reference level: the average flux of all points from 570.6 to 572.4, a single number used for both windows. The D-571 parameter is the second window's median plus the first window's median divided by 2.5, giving 5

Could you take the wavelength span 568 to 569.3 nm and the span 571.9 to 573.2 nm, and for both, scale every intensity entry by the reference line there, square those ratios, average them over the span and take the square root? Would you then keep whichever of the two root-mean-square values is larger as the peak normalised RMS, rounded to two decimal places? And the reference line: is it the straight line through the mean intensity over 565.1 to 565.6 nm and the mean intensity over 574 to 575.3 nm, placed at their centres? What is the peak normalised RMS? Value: 1.04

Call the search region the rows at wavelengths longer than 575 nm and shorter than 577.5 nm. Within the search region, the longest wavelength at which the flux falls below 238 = 576.266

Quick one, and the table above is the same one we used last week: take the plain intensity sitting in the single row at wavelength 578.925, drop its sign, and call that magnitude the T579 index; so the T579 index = 233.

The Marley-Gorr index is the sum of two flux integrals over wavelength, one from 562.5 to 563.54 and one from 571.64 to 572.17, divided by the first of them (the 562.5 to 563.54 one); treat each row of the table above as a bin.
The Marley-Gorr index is 1.54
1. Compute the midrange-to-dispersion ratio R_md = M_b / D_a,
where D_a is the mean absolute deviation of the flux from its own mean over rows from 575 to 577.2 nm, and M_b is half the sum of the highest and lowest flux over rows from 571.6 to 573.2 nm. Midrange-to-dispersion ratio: 27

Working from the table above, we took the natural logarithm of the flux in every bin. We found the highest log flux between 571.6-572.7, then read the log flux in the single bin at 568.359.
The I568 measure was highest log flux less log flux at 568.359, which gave 0.151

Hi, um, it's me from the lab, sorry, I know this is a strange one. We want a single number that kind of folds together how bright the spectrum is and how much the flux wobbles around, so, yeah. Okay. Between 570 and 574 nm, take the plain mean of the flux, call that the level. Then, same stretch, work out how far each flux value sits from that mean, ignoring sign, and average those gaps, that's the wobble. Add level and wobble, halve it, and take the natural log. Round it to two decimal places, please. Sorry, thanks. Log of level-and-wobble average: 4.80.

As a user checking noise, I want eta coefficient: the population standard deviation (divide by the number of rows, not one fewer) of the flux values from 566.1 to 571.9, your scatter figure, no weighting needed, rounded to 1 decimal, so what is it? 15.6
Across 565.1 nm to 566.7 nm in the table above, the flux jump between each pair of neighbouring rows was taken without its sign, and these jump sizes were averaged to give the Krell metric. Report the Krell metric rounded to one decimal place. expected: 15.4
